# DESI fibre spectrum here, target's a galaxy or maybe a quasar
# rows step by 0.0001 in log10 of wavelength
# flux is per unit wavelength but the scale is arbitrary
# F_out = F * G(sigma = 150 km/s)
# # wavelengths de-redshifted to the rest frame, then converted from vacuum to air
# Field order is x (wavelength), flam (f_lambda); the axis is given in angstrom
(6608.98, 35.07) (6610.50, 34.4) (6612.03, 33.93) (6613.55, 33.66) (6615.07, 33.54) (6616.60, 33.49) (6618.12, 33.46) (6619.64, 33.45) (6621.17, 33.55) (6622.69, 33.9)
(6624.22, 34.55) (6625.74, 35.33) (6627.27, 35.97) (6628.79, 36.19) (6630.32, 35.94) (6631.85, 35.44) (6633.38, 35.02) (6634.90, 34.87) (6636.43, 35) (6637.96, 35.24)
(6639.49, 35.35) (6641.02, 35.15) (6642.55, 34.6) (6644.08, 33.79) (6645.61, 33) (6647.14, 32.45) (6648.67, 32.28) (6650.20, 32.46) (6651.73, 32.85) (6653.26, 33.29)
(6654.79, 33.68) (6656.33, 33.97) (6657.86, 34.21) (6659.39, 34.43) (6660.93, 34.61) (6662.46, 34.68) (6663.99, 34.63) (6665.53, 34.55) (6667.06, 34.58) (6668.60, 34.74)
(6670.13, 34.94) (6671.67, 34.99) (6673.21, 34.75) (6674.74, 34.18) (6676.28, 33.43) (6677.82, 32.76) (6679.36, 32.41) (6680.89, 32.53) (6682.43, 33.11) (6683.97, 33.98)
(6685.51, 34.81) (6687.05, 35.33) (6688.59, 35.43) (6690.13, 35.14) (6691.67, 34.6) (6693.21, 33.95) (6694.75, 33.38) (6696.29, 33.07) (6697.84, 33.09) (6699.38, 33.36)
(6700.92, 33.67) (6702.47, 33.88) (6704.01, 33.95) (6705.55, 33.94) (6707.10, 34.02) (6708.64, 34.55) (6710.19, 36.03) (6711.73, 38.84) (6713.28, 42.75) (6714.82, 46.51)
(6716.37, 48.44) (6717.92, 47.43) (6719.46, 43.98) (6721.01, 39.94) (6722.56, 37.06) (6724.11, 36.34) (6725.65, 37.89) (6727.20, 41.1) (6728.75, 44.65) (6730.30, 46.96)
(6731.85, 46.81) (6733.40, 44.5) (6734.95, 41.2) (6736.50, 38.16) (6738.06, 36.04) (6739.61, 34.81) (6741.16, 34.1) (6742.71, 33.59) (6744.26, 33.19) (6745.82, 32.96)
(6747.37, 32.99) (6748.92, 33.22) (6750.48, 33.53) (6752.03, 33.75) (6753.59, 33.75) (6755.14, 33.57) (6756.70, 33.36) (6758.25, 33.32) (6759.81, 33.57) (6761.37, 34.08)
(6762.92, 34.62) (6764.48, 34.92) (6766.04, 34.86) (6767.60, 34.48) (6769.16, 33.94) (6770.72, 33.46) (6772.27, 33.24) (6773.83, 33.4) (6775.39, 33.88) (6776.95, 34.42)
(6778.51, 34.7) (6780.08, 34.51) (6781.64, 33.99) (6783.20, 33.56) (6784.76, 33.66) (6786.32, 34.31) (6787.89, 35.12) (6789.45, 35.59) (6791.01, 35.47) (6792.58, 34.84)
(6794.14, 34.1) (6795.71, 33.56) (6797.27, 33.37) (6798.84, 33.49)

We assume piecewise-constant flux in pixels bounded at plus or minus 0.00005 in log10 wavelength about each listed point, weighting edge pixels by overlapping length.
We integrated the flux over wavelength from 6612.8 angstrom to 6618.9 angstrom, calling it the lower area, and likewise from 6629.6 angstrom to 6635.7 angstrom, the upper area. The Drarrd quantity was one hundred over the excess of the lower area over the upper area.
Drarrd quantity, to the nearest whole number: -9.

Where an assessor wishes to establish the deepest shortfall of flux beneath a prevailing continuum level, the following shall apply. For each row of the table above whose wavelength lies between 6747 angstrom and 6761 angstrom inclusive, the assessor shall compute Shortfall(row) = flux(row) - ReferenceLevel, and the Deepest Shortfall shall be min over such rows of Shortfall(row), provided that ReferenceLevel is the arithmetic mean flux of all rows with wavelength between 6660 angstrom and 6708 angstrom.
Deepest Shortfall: -1.1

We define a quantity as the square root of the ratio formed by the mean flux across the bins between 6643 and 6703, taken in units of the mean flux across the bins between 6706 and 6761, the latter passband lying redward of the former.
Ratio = 0.94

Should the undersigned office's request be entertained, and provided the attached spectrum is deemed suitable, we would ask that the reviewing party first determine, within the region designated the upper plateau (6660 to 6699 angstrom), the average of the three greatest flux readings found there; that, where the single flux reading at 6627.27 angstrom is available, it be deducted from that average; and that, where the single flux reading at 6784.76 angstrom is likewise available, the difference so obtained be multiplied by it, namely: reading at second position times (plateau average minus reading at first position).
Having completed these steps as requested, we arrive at -23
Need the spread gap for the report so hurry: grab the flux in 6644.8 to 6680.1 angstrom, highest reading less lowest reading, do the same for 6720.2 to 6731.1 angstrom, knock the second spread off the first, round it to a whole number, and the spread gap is -8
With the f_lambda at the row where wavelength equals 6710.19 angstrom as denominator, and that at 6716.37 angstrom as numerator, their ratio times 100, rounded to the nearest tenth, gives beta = 134.4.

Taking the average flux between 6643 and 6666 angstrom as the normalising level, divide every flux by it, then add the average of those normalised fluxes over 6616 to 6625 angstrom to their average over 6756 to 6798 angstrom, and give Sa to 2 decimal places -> 2.02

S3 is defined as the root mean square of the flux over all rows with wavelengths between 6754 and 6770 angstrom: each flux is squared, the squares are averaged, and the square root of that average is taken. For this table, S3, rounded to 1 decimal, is 34.1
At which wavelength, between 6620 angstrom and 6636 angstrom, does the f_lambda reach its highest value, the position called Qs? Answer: 6628.79 angstrom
